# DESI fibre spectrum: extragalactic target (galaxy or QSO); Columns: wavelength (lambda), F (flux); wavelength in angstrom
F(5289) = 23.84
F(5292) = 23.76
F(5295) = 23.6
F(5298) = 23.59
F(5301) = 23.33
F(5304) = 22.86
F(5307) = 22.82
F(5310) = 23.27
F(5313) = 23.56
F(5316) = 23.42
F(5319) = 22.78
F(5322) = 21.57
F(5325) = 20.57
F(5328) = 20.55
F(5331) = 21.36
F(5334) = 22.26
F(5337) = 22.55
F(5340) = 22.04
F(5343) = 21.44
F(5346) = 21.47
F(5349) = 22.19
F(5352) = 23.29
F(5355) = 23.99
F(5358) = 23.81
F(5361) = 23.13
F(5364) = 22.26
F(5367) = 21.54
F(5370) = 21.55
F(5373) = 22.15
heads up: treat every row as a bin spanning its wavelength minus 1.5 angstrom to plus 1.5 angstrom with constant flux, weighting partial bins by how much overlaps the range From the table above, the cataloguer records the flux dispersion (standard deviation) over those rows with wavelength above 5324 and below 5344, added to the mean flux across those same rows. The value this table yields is 22.3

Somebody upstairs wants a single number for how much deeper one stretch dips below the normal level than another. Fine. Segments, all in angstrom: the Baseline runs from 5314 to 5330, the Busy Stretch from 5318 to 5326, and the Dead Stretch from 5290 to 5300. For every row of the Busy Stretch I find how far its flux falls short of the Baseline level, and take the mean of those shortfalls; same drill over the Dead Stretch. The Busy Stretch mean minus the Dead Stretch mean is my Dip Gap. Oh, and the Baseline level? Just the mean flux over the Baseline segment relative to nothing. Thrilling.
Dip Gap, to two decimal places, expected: 2.01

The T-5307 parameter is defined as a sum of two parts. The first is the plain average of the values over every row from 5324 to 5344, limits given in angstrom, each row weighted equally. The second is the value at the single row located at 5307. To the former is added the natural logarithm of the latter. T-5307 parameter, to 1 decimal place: 24.7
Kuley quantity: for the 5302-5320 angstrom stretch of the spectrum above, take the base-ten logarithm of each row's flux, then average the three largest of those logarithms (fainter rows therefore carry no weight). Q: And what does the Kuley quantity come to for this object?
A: 1.37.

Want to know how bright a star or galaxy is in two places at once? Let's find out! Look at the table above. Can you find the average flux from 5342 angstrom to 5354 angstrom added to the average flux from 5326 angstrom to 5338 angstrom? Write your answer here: 43.8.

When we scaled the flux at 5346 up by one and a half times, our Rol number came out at 32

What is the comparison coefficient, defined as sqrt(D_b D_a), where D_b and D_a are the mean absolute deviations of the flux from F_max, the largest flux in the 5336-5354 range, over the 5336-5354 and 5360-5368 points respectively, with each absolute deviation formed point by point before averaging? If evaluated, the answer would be 1.05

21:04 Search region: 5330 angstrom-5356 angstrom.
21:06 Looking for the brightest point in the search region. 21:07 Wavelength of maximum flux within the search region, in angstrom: 5355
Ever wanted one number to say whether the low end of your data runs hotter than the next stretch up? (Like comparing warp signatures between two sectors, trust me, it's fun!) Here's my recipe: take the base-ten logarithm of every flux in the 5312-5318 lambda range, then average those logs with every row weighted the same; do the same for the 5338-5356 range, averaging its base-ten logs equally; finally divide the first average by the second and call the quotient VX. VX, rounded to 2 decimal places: 1.02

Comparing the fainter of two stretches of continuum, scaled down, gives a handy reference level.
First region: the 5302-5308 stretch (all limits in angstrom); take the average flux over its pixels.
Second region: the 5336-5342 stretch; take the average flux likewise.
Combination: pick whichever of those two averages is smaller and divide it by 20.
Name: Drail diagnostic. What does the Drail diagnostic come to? 1.11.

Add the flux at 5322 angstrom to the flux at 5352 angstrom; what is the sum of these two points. 44.9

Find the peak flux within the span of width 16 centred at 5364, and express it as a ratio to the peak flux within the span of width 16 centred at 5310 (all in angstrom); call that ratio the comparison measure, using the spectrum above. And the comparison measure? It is 1.01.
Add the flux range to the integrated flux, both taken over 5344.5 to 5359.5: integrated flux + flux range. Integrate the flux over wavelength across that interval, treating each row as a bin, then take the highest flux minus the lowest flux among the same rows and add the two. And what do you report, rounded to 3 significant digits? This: 347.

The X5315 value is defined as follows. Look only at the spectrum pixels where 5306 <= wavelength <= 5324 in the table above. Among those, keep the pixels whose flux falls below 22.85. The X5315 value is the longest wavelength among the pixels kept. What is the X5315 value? 5322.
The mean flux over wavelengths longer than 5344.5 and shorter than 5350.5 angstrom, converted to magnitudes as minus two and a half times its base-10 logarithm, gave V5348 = -3.35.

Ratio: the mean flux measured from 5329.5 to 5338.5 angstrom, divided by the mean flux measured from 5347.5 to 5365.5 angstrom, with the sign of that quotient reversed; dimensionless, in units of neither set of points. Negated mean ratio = -0.95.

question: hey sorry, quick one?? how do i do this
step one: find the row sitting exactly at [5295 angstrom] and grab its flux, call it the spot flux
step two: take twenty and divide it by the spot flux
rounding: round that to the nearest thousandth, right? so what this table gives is 0.847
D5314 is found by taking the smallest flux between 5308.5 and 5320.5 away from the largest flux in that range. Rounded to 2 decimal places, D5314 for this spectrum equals 0.78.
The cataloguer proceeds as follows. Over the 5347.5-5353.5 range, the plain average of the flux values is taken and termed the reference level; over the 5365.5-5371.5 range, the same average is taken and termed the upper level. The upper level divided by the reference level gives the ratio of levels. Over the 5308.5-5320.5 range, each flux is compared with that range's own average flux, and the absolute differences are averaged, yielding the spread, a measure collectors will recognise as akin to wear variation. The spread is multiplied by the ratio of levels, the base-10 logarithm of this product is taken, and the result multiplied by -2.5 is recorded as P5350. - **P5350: 1.61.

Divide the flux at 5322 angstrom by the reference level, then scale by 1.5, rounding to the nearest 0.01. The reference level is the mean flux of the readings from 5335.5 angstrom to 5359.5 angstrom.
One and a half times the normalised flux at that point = 1.43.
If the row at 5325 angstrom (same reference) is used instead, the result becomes 1.37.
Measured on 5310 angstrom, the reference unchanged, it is 1.54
